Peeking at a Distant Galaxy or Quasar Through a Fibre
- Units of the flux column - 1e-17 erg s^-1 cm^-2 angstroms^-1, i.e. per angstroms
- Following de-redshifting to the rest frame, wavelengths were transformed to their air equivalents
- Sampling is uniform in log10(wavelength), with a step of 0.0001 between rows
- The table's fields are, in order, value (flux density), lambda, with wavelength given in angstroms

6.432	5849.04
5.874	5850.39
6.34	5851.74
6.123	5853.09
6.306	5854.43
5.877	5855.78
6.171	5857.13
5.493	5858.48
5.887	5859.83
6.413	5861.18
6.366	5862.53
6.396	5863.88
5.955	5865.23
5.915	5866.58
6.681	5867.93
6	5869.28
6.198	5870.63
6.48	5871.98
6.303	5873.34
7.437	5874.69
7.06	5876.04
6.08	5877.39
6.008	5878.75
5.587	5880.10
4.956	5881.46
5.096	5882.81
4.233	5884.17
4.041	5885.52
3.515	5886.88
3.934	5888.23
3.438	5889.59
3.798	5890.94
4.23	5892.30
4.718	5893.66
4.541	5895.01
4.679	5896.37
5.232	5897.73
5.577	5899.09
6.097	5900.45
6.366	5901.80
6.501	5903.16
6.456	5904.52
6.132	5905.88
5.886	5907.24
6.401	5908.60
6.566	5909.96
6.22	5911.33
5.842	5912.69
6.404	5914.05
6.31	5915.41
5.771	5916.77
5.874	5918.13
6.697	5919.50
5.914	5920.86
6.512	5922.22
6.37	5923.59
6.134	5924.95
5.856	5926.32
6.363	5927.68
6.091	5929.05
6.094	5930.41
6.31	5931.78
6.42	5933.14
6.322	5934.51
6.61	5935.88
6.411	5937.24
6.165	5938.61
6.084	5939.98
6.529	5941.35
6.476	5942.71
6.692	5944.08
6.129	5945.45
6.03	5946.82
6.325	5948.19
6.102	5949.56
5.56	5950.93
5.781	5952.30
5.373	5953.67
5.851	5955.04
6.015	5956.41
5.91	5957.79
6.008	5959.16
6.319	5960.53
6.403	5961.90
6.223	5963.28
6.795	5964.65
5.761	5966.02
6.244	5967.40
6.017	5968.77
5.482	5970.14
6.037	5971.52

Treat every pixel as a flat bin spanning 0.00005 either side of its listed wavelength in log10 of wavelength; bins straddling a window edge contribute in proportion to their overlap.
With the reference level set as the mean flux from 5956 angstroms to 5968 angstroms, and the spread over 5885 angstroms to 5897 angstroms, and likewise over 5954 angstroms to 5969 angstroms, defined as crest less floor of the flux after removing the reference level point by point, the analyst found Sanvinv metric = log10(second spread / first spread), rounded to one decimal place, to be -0.1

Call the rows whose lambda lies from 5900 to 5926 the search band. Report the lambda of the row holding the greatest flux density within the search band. 5919.50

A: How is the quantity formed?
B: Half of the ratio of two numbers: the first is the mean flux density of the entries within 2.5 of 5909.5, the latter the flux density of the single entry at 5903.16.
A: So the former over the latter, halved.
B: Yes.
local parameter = 0.48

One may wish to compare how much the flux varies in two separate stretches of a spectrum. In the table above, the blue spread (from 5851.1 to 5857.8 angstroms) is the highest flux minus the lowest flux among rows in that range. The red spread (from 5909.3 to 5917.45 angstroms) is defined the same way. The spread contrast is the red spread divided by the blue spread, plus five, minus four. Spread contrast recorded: 2.7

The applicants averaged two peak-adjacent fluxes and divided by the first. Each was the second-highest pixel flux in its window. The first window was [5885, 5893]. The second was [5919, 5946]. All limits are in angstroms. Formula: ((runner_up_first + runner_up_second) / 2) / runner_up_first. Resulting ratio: 1.33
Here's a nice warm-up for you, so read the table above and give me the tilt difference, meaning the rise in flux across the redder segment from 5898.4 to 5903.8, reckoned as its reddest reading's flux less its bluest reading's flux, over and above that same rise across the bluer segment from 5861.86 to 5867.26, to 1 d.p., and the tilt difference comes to 1.4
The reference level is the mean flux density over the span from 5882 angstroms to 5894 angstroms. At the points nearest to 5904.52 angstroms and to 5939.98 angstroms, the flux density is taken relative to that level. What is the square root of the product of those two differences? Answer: 2.2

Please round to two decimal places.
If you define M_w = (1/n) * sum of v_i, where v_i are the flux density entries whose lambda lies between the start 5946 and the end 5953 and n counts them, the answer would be 5.96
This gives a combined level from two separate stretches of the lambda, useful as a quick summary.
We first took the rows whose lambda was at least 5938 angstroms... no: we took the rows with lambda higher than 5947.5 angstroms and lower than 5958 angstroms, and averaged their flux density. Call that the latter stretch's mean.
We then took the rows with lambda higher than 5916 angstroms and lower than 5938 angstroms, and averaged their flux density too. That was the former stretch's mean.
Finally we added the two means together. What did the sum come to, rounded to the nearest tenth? 12.1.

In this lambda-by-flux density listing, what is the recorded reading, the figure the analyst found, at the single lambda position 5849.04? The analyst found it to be 6.432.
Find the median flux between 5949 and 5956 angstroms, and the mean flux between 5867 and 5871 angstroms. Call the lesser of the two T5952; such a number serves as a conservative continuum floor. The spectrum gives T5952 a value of 5.8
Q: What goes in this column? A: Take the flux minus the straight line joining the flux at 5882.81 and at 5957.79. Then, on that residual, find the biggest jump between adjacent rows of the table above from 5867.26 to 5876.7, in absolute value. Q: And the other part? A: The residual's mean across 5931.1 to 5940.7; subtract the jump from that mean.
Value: -0.46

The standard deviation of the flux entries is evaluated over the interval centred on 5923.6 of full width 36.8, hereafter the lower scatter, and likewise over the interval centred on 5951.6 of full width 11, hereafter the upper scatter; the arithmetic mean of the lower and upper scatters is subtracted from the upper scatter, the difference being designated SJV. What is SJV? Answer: 0.0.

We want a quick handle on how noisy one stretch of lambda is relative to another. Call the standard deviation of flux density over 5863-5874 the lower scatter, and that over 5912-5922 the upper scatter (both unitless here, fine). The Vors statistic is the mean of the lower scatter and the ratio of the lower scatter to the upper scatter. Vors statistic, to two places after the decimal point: 0.52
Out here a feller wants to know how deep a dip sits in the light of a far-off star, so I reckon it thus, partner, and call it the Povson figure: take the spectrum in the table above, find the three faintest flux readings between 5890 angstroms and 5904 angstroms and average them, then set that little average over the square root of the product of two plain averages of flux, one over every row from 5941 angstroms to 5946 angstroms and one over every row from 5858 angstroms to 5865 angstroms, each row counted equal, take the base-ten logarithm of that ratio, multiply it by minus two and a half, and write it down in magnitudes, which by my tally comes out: 0.4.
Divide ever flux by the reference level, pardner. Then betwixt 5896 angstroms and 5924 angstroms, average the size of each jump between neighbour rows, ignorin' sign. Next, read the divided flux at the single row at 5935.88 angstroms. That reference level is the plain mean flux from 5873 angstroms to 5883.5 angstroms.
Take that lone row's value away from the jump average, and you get -1.03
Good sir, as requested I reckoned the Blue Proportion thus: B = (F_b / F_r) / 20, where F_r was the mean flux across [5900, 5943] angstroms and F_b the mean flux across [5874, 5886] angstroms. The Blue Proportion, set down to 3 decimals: 0.045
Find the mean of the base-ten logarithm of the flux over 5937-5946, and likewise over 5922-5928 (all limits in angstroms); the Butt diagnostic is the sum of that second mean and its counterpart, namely 1.60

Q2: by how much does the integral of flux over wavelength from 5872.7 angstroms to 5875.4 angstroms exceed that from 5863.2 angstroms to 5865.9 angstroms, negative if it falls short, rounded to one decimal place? 1.9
